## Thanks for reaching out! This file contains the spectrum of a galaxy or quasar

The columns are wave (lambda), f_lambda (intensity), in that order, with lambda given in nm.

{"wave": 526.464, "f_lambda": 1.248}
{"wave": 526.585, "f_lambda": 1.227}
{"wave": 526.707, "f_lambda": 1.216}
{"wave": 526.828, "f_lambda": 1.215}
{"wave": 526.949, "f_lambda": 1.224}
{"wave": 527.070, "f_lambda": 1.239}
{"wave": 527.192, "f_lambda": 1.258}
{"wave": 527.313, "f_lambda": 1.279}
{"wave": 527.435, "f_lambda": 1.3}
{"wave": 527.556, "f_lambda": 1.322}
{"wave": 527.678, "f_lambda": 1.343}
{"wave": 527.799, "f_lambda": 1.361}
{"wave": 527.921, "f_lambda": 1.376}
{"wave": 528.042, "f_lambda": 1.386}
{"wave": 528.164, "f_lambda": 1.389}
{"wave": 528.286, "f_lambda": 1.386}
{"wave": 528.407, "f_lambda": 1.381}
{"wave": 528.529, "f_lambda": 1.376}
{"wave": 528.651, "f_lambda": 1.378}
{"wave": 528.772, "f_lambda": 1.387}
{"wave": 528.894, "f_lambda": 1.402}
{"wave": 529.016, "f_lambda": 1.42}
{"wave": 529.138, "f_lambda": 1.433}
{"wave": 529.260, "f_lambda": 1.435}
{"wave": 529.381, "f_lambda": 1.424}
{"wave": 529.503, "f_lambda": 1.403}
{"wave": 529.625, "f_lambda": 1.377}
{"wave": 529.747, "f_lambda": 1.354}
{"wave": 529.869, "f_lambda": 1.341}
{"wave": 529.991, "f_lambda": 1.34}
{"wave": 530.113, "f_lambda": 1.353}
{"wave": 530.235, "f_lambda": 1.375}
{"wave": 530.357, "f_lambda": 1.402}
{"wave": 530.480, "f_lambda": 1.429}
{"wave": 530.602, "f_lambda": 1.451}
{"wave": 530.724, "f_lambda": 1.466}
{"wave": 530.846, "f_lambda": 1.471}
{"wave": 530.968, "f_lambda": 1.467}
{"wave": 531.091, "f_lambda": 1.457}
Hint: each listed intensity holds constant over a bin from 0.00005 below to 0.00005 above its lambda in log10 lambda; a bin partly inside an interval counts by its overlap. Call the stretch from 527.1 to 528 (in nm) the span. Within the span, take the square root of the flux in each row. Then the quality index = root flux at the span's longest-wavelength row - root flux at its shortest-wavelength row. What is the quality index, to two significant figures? 0.051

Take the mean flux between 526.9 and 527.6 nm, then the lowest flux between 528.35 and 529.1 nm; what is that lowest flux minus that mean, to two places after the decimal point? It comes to 0.11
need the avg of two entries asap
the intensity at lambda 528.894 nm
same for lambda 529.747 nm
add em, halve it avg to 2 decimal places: 1.38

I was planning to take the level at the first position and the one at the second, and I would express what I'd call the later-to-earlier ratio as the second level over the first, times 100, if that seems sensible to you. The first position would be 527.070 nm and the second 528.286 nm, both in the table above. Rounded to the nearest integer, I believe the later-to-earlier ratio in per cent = 112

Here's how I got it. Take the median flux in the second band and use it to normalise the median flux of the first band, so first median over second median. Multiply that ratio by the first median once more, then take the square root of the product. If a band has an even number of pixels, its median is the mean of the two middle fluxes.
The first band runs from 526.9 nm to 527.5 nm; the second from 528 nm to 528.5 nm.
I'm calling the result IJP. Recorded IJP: 1.07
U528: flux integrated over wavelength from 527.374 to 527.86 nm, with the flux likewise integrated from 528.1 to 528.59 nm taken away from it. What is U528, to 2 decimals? -0.03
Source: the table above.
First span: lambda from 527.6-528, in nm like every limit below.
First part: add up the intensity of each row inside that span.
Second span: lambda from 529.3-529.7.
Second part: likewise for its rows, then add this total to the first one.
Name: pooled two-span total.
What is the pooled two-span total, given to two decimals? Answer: 8.28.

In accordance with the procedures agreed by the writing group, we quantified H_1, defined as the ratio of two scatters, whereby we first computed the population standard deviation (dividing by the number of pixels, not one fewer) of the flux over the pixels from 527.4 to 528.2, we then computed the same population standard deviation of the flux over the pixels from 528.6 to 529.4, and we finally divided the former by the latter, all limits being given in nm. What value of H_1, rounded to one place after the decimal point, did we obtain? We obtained 1.5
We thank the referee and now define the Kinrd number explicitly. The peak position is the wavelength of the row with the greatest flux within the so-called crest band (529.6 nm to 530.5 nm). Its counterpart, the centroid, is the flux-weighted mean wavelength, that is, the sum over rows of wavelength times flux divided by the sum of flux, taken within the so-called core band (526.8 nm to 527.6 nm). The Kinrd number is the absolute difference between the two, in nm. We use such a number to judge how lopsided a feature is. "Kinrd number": 3.28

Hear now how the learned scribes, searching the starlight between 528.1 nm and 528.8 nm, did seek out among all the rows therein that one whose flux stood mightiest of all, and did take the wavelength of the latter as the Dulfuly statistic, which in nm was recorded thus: 528.164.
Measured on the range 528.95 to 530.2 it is 529.260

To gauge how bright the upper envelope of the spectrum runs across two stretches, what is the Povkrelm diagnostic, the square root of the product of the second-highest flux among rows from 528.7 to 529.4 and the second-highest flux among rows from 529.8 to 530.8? 1.44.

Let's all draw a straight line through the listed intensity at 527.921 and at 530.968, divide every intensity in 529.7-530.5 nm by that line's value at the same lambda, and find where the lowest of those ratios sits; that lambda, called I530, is 529.991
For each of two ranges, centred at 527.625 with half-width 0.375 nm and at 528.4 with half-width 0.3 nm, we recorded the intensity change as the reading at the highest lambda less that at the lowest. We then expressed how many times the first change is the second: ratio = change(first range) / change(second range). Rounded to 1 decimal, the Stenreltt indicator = -8.8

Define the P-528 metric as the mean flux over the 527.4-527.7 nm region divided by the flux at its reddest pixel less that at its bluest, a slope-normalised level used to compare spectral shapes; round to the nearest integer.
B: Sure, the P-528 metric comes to 31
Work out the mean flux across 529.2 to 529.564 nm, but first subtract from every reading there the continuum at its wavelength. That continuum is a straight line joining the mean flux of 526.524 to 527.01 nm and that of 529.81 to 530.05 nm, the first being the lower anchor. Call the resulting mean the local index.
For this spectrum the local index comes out 0.101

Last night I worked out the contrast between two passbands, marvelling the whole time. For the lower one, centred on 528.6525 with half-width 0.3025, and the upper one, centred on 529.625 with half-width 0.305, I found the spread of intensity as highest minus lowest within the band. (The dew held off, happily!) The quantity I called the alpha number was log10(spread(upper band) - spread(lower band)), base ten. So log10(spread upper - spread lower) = -1.2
